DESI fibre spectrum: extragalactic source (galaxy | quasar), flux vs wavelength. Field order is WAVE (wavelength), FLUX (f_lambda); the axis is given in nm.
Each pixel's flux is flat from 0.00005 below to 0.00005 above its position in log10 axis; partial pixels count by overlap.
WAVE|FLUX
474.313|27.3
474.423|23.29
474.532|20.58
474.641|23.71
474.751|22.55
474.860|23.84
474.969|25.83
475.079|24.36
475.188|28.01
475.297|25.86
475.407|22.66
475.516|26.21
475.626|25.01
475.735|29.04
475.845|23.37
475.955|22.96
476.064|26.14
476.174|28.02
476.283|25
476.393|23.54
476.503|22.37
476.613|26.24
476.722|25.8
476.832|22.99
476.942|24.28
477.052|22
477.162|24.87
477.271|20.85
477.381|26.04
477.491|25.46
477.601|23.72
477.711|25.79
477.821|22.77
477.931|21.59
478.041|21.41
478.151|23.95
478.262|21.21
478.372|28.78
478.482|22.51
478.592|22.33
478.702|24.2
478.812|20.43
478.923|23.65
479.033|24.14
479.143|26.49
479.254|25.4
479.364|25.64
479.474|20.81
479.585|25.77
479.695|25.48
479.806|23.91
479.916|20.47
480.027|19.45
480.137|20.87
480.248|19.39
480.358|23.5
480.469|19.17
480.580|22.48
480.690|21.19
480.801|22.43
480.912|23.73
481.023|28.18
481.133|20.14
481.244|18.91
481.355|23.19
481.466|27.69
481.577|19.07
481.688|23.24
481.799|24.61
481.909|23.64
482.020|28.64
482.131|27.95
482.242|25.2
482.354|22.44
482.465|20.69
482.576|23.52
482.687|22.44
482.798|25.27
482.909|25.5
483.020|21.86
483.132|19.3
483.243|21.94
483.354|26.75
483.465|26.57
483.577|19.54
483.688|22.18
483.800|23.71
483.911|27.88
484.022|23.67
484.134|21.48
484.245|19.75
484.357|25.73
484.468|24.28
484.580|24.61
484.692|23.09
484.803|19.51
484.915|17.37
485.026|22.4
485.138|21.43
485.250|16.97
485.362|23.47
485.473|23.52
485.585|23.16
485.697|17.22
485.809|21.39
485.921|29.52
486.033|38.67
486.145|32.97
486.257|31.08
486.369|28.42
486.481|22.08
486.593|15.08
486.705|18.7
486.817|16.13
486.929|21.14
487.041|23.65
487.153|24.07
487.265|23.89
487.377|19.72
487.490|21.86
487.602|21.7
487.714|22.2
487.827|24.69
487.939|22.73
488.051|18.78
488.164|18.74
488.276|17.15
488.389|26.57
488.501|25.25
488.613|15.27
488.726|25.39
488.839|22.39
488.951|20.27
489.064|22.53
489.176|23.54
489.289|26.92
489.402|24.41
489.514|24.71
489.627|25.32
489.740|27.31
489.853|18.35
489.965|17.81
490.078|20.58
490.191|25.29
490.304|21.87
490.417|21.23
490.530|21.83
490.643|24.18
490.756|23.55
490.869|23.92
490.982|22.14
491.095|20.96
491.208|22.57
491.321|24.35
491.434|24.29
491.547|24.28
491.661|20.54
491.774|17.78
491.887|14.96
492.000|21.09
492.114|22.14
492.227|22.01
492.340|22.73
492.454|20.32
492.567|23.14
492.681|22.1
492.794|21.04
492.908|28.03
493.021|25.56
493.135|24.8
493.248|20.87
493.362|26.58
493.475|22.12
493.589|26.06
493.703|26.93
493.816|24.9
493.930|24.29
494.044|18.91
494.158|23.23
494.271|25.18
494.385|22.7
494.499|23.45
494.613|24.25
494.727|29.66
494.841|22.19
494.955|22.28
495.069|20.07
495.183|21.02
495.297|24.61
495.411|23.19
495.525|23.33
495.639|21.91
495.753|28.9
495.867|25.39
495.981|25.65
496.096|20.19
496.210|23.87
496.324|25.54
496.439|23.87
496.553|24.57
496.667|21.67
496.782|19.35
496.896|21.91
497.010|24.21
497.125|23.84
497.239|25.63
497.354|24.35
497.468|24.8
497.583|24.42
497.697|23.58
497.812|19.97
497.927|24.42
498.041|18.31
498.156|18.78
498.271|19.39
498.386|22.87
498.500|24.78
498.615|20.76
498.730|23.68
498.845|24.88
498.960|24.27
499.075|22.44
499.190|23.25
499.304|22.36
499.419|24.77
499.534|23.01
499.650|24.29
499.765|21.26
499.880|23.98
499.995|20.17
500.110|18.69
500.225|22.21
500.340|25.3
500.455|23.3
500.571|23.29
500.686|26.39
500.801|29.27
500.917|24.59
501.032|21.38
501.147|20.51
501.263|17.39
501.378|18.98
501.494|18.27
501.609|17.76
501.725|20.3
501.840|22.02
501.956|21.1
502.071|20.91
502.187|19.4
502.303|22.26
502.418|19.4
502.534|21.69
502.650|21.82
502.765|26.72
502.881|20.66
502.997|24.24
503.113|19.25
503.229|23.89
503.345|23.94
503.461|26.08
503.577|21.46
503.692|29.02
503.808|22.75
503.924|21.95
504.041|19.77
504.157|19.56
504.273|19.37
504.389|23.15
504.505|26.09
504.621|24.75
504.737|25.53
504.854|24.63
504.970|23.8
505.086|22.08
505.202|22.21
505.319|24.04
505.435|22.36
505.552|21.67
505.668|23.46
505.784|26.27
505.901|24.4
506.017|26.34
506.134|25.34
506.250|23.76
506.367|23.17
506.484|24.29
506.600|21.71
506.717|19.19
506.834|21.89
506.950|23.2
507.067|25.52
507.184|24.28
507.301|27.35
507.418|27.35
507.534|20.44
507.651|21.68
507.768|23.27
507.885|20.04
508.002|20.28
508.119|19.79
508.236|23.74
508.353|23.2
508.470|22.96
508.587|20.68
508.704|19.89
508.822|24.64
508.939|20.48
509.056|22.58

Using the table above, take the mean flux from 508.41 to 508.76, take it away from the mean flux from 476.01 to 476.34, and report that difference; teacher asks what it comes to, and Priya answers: 5.2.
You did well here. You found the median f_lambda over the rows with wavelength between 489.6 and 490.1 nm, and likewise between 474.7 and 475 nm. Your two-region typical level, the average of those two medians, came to 22.2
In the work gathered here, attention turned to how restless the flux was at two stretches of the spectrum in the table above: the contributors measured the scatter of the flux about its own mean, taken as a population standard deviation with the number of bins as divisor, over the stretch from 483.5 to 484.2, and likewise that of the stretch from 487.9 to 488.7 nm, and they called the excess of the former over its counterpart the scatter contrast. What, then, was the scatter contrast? -1.4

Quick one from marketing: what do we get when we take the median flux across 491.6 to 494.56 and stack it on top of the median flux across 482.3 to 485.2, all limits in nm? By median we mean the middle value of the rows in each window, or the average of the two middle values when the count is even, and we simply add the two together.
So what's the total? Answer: 45.2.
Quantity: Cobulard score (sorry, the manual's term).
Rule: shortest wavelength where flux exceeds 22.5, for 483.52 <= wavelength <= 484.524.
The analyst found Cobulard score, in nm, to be 483.800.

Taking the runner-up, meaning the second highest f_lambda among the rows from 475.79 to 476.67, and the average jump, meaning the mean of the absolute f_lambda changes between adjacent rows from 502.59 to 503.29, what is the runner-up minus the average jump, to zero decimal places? 21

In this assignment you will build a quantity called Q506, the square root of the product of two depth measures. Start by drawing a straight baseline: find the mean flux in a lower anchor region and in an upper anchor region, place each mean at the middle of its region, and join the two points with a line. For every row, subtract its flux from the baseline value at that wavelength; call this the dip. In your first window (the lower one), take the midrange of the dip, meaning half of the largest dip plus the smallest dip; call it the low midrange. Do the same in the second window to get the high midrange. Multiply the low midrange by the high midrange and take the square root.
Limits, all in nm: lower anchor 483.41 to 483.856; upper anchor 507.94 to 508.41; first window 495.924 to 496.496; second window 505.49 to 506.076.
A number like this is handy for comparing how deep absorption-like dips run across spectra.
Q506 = 1.1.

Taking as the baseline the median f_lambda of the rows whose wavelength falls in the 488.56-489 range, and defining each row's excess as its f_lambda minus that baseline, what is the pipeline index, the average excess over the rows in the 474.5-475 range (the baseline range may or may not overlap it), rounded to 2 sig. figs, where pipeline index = 2.0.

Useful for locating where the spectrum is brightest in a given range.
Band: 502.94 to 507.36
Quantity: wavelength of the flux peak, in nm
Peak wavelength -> 503.692 nm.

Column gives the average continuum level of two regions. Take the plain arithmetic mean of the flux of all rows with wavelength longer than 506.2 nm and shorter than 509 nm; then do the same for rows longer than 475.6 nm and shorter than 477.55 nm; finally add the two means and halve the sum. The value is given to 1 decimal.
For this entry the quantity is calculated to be 23.6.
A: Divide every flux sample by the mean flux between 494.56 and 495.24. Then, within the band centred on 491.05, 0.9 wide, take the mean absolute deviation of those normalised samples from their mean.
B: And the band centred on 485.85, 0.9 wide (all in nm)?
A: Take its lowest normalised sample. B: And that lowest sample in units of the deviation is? 17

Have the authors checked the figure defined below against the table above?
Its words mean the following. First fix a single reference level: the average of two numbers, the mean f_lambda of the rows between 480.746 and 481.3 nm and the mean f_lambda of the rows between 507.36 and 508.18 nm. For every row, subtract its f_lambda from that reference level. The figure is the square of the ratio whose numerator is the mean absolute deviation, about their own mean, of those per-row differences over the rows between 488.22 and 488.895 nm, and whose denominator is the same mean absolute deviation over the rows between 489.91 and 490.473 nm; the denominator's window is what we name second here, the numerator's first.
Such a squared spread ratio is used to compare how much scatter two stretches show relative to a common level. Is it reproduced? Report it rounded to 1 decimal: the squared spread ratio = 4.7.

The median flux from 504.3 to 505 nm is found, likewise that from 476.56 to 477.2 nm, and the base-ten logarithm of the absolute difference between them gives -0.94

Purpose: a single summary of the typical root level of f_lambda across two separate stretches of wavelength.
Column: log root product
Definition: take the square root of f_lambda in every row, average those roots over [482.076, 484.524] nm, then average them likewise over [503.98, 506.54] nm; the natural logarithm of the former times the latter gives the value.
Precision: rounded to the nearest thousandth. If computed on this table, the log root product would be 3.154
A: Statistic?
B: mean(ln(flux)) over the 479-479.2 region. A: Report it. 3.23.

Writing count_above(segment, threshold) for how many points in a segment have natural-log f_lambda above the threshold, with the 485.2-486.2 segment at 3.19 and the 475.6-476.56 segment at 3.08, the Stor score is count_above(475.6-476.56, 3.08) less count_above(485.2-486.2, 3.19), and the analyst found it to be 6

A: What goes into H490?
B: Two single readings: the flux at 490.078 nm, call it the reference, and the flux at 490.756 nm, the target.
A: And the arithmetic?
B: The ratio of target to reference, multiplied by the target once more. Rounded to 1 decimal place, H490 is 26.9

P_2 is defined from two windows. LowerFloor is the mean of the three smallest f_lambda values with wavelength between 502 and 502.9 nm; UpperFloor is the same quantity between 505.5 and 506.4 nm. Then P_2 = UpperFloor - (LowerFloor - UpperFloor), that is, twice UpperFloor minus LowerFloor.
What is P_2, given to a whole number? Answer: 26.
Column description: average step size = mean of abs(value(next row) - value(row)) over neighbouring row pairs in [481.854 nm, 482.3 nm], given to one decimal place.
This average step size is 2.8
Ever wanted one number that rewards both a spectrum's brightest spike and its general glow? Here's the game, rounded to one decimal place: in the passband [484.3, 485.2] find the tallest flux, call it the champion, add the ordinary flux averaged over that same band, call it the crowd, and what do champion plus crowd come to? 48.0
